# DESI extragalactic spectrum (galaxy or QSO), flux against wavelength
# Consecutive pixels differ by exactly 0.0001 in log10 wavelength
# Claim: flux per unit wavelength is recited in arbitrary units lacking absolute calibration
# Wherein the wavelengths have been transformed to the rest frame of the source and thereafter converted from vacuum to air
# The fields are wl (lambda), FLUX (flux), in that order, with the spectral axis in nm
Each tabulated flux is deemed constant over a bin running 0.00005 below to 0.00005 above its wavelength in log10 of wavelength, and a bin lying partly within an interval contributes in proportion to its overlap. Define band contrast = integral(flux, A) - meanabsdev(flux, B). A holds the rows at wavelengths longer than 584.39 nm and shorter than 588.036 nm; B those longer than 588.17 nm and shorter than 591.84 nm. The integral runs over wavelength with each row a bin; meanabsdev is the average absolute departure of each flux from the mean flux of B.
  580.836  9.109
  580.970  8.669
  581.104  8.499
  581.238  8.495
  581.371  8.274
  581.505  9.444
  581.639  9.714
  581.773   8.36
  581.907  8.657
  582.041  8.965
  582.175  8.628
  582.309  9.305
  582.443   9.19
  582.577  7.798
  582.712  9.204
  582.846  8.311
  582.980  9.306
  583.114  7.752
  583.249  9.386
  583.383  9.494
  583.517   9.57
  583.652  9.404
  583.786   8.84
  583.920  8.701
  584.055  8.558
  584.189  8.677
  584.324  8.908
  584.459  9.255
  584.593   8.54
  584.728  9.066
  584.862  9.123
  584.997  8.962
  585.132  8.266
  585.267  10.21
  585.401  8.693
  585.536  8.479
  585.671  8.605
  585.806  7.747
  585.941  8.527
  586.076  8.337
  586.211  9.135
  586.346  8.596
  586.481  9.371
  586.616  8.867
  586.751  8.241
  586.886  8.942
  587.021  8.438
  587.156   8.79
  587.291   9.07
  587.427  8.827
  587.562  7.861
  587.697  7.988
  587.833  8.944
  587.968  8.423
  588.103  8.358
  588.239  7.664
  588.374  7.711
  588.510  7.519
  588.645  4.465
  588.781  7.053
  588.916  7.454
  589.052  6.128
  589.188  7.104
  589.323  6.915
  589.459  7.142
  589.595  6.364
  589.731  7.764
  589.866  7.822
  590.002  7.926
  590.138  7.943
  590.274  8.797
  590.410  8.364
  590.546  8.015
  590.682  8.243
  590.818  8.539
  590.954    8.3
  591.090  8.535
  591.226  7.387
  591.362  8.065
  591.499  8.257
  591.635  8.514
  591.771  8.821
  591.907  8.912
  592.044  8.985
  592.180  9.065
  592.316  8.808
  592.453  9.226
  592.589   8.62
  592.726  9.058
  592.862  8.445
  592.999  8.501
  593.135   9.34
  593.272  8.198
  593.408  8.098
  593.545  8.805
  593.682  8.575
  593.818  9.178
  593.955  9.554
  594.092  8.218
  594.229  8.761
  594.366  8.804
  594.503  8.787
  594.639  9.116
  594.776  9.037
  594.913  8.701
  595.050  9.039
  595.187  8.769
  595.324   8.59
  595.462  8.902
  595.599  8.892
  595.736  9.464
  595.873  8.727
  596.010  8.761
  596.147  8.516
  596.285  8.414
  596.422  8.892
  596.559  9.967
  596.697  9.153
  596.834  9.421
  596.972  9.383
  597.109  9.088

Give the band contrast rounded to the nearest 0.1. 31.1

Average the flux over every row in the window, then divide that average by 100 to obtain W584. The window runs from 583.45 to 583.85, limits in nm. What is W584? 0.0927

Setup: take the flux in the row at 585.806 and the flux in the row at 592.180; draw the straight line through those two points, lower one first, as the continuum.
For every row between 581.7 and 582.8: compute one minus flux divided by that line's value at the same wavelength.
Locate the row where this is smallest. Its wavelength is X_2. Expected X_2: 582.309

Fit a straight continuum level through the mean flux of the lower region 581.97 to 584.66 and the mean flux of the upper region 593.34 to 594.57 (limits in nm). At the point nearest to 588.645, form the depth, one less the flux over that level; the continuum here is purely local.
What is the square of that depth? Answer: 0.24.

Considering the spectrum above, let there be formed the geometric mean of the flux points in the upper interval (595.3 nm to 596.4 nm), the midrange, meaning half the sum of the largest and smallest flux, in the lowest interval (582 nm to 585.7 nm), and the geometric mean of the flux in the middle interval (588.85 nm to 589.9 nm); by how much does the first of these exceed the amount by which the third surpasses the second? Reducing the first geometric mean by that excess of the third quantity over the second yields 10.7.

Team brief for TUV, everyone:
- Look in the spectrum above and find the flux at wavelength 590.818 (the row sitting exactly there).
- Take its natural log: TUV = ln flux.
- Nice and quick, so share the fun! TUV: 2.14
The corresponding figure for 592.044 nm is 2.20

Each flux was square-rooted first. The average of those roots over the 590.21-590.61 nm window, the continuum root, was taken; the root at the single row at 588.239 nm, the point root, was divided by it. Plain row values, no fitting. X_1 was 0.96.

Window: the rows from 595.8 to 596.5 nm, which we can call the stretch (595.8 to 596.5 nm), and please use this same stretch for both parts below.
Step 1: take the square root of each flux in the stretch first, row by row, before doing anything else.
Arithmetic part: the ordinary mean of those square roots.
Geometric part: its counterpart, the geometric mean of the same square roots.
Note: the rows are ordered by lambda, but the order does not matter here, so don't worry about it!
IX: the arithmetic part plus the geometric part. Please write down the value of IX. 5.89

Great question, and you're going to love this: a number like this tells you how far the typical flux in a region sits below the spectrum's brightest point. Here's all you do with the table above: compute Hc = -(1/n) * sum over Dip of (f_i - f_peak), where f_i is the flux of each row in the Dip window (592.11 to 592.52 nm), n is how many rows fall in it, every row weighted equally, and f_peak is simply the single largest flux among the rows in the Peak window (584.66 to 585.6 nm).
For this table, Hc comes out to 1.18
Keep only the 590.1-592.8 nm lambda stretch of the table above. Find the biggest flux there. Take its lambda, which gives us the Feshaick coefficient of 592.453 nm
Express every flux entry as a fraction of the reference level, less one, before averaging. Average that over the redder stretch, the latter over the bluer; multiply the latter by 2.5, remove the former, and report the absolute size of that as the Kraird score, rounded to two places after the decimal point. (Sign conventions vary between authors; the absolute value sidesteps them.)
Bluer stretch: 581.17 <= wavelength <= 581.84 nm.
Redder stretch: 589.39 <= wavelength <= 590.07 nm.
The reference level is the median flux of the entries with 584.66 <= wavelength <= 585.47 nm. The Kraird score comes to 0.14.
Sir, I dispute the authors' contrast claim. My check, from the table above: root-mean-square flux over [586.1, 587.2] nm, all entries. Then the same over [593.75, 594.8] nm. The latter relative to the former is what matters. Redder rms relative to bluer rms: 1.02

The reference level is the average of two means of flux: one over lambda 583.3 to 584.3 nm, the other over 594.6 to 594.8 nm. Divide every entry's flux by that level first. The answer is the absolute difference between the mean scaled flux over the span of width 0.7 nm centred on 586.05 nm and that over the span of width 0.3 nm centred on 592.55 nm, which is 0.050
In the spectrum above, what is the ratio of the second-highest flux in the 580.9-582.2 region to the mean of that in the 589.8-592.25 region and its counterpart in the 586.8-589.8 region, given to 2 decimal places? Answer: 1.05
